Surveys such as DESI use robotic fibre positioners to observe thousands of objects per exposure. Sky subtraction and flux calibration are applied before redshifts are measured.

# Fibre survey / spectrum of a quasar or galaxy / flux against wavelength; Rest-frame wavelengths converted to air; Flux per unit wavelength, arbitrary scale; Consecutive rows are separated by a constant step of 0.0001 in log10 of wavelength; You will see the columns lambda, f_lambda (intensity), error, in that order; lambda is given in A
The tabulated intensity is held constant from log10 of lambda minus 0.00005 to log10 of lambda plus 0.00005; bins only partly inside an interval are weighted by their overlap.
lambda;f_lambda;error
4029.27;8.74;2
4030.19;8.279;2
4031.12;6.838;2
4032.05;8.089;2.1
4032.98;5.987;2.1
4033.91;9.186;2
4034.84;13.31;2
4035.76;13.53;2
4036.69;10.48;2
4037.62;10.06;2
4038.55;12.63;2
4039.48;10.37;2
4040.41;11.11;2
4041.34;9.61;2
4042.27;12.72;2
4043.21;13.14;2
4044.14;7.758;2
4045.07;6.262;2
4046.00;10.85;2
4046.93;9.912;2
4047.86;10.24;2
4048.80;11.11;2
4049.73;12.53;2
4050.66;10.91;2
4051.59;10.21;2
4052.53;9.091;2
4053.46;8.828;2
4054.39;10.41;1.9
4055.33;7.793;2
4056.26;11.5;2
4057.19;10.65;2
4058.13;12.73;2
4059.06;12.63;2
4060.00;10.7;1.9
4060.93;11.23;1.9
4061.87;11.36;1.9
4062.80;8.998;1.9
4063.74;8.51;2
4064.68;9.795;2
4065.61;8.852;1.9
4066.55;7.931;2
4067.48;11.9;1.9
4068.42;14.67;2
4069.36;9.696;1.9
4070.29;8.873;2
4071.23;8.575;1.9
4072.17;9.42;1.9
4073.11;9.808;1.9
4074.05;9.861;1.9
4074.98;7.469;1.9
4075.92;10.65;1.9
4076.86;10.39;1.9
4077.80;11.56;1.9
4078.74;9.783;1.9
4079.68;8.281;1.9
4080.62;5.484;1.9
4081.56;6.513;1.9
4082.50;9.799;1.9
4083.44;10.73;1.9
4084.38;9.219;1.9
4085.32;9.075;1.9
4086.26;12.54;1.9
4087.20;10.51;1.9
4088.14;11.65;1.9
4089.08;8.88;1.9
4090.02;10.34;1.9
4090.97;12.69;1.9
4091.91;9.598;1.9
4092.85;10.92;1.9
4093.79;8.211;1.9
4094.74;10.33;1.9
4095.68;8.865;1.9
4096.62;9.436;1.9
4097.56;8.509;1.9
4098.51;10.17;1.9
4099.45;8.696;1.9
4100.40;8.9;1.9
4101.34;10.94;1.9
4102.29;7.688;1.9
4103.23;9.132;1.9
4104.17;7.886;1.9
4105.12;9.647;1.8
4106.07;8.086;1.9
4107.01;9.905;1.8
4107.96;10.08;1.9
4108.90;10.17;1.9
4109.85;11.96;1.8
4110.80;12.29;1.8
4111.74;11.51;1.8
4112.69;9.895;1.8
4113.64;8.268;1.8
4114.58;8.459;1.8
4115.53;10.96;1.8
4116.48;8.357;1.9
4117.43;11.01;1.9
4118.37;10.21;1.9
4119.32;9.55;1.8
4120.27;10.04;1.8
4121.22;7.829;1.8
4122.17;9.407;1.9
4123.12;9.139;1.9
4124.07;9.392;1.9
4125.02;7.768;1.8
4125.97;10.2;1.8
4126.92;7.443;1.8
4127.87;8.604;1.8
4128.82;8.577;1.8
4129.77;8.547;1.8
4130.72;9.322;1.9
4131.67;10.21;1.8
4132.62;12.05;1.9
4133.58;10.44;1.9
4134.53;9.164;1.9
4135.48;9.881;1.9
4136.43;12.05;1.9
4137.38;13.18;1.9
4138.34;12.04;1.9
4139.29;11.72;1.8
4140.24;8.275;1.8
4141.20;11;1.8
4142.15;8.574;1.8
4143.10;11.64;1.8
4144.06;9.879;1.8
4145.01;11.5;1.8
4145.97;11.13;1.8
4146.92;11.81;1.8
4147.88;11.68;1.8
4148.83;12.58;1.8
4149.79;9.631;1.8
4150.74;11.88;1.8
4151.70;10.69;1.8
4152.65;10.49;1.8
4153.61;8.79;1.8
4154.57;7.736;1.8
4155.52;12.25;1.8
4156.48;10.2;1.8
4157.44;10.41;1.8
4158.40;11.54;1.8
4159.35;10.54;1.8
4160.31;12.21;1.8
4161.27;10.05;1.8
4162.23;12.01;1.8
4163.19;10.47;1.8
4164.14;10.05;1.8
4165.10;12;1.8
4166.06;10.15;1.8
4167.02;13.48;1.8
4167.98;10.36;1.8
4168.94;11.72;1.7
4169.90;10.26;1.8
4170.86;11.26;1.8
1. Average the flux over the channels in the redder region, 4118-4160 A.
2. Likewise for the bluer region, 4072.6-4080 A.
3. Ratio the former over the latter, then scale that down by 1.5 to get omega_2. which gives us 0.70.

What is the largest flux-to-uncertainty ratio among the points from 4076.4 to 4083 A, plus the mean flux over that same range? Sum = 14.9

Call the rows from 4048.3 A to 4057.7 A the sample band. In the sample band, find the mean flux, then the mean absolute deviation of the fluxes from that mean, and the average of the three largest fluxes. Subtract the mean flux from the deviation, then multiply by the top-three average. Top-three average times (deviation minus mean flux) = -108.3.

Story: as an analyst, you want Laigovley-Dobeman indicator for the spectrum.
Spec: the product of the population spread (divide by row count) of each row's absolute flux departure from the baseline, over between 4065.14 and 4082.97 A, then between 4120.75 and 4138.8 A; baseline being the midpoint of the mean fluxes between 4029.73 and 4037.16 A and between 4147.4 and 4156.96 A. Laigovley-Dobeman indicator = 1.2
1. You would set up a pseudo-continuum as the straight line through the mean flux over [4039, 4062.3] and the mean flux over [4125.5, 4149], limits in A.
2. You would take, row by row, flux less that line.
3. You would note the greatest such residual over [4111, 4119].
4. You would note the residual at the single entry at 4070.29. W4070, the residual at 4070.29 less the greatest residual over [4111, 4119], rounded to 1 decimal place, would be -2.7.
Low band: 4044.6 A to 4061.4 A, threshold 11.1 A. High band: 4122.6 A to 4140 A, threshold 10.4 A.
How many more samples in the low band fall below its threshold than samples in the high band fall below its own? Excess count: 0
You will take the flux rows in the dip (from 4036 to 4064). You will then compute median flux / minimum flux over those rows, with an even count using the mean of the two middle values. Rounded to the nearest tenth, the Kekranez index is 1.7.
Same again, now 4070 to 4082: 1.7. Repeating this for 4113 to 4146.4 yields 1.3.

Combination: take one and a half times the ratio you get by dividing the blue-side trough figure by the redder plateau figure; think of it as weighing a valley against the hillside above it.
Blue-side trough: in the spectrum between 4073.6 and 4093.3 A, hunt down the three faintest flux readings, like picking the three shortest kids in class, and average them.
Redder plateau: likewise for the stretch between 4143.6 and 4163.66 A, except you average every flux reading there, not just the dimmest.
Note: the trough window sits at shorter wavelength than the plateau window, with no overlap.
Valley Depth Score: 0.90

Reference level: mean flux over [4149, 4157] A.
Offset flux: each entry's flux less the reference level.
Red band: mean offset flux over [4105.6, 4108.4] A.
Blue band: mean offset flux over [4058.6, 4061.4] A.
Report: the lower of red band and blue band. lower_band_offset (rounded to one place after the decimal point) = -0.9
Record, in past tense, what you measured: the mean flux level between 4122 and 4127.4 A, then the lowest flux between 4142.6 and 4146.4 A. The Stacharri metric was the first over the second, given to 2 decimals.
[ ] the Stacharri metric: 0.90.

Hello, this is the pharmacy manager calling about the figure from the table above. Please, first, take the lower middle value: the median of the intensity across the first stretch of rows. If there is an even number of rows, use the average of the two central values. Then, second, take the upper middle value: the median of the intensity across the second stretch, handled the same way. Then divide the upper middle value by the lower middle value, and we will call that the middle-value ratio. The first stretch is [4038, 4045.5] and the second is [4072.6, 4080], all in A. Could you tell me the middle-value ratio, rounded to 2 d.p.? 0.92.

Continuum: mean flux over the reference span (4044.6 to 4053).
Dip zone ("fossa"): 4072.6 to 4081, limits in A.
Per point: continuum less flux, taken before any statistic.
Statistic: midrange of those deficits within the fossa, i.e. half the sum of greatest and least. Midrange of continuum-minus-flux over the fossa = 1.6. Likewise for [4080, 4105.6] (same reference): 1.0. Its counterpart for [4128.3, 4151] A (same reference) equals -0.6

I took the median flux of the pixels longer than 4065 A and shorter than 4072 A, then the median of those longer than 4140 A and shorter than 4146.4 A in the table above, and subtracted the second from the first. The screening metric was -2.1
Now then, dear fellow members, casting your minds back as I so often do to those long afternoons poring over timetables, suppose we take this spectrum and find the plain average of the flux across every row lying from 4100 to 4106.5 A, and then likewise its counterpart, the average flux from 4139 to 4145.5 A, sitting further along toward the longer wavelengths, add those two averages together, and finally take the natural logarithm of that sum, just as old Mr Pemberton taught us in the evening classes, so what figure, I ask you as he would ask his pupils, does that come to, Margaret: 2.96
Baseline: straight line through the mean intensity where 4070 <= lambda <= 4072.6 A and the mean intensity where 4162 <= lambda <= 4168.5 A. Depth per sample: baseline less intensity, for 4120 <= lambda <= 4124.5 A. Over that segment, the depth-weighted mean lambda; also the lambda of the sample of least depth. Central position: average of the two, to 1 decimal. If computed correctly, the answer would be 4121.2 A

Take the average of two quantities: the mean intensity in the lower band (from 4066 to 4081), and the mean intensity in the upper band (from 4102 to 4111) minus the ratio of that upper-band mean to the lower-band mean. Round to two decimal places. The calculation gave 9.16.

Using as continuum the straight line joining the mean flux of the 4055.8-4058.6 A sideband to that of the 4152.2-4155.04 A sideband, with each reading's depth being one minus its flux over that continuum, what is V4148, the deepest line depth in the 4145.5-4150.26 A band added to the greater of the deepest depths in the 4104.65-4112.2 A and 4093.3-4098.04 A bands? 0.2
